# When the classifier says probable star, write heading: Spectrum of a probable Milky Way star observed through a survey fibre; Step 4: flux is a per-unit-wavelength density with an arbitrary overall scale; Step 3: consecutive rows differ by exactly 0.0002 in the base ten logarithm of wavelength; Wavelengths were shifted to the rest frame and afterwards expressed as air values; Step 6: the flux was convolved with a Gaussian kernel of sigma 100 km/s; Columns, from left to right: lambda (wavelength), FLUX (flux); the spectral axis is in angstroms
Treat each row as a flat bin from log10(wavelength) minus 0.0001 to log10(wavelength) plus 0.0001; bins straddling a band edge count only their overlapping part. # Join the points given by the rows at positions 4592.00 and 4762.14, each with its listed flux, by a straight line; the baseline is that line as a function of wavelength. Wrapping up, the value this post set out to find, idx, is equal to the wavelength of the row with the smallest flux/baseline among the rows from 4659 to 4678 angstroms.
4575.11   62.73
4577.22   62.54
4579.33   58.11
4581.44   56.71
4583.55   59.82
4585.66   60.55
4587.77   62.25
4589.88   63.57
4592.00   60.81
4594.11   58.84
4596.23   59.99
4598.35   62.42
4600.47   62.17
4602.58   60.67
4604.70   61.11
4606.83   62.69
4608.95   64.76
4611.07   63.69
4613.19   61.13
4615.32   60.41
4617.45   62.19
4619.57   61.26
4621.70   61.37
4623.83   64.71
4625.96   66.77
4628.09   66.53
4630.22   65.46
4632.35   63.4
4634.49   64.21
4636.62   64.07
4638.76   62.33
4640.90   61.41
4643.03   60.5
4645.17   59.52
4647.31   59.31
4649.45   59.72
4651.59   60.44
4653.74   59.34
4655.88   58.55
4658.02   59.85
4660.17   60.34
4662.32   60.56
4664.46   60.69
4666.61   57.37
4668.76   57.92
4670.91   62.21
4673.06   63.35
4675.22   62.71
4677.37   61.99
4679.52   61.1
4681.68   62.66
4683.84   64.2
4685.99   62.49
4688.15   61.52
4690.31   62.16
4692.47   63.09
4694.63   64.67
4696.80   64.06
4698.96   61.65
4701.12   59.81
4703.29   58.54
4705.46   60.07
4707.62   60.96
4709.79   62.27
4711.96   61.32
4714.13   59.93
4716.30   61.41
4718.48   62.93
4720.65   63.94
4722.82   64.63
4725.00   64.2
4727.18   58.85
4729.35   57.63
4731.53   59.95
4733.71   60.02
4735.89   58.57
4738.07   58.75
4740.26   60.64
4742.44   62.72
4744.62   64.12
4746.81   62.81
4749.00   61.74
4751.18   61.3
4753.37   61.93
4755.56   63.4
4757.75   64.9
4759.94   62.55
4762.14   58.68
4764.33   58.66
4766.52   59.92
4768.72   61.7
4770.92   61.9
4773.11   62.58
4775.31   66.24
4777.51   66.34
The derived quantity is 4666.61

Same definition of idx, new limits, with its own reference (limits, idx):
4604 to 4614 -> 4604.70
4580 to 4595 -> 4581.44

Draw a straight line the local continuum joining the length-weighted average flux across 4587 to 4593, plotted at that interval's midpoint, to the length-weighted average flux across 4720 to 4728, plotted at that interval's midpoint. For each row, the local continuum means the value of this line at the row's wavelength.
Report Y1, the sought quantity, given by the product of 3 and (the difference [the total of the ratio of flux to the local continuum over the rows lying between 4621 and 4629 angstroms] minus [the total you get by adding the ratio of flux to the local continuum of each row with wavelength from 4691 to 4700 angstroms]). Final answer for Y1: 0.4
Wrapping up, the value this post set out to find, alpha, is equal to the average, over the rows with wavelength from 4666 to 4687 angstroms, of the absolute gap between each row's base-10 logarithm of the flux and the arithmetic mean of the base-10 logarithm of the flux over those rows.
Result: 0.0121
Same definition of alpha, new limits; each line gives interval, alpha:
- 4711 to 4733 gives 0.0138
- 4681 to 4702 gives 0.0077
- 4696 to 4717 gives 0.0081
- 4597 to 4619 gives 0.0072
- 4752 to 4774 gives 0.0108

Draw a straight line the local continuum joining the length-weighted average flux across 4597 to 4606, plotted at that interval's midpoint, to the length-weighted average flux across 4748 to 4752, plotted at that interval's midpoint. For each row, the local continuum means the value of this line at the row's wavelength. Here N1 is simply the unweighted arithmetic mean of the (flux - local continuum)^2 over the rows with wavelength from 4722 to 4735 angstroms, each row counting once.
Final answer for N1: 7.5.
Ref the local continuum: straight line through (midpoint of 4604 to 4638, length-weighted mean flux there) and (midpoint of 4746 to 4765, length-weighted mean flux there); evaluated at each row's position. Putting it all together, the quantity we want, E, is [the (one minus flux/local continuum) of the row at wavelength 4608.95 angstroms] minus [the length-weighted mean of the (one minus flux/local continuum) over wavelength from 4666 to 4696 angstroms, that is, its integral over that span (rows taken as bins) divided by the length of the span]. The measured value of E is -0.030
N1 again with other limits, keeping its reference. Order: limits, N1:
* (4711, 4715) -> 1.5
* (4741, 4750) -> 2.2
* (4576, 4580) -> 6.3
